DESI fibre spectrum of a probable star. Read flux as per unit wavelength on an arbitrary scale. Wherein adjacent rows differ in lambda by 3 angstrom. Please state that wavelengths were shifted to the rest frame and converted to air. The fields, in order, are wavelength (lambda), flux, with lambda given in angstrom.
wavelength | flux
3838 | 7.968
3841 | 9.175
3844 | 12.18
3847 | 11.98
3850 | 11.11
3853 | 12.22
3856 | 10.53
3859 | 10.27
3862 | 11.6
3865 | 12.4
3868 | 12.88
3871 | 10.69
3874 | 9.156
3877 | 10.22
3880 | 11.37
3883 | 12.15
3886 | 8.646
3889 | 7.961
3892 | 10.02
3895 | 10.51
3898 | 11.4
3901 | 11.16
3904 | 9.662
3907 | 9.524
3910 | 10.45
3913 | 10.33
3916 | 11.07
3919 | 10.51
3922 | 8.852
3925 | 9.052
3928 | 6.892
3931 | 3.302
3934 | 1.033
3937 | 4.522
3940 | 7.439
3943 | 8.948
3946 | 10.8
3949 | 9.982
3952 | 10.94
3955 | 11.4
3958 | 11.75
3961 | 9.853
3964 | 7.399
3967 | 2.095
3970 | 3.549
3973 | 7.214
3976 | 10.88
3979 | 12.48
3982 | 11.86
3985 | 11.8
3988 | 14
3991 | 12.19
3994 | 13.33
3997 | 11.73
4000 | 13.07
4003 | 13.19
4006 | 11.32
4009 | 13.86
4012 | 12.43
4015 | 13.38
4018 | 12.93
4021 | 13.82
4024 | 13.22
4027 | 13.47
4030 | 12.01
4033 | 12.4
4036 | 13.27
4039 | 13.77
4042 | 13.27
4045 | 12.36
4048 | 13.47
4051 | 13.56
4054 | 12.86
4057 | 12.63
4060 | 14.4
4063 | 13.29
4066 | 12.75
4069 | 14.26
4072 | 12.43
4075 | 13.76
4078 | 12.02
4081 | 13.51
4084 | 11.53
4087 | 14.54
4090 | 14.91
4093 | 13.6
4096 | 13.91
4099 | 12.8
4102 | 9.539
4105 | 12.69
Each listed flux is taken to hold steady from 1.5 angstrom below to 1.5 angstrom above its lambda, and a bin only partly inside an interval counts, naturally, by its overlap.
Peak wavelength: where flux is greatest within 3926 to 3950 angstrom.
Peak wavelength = 3946 angstrom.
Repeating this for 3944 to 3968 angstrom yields 3958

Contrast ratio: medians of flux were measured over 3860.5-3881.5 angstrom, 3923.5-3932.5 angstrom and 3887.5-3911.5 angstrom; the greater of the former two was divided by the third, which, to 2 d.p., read 1.11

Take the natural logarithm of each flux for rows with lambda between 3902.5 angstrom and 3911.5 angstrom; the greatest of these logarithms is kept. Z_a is 2.35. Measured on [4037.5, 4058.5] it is 2.62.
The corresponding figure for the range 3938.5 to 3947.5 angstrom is 2.38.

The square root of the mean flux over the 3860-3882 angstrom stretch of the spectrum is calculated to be 3.34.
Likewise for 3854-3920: 3.25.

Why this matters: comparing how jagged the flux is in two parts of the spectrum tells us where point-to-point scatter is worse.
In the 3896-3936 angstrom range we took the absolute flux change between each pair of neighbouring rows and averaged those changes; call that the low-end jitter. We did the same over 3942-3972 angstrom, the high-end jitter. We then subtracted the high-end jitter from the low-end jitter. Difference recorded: -0.6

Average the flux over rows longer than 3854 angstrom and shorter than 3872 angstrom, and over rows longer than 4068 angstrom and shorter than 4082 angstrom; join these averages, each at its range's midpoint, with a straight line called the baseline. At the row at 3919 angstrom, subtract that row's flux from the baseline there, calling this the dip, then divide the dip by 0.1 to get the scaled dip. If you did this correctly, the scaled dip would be 14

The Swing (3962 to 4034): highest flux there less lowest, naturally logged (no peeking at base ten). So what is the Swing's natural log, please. 2.5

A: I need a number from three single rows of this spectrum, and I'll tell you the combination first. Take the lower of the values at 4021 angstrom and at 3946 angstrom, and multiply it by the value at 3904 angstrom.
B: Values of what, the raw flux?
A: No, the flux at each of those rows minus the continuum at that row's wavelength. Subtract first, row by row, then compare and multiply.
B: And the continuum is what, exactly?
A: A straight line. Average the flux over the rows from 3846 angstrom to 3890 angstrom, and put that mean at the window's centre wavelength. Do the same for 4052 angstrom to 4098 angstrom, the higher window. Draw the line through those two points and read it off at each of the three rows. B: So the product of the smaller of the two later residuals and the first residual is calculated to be 1.7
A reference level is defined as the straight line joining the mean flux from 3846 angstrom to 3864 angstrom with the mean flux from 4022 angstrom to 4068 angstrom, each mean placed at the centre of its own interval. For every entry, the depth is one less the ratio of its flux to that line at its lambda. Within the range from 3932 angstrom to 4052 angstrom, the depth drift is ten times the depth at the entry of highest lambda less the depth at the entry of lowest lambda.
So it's -9.4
